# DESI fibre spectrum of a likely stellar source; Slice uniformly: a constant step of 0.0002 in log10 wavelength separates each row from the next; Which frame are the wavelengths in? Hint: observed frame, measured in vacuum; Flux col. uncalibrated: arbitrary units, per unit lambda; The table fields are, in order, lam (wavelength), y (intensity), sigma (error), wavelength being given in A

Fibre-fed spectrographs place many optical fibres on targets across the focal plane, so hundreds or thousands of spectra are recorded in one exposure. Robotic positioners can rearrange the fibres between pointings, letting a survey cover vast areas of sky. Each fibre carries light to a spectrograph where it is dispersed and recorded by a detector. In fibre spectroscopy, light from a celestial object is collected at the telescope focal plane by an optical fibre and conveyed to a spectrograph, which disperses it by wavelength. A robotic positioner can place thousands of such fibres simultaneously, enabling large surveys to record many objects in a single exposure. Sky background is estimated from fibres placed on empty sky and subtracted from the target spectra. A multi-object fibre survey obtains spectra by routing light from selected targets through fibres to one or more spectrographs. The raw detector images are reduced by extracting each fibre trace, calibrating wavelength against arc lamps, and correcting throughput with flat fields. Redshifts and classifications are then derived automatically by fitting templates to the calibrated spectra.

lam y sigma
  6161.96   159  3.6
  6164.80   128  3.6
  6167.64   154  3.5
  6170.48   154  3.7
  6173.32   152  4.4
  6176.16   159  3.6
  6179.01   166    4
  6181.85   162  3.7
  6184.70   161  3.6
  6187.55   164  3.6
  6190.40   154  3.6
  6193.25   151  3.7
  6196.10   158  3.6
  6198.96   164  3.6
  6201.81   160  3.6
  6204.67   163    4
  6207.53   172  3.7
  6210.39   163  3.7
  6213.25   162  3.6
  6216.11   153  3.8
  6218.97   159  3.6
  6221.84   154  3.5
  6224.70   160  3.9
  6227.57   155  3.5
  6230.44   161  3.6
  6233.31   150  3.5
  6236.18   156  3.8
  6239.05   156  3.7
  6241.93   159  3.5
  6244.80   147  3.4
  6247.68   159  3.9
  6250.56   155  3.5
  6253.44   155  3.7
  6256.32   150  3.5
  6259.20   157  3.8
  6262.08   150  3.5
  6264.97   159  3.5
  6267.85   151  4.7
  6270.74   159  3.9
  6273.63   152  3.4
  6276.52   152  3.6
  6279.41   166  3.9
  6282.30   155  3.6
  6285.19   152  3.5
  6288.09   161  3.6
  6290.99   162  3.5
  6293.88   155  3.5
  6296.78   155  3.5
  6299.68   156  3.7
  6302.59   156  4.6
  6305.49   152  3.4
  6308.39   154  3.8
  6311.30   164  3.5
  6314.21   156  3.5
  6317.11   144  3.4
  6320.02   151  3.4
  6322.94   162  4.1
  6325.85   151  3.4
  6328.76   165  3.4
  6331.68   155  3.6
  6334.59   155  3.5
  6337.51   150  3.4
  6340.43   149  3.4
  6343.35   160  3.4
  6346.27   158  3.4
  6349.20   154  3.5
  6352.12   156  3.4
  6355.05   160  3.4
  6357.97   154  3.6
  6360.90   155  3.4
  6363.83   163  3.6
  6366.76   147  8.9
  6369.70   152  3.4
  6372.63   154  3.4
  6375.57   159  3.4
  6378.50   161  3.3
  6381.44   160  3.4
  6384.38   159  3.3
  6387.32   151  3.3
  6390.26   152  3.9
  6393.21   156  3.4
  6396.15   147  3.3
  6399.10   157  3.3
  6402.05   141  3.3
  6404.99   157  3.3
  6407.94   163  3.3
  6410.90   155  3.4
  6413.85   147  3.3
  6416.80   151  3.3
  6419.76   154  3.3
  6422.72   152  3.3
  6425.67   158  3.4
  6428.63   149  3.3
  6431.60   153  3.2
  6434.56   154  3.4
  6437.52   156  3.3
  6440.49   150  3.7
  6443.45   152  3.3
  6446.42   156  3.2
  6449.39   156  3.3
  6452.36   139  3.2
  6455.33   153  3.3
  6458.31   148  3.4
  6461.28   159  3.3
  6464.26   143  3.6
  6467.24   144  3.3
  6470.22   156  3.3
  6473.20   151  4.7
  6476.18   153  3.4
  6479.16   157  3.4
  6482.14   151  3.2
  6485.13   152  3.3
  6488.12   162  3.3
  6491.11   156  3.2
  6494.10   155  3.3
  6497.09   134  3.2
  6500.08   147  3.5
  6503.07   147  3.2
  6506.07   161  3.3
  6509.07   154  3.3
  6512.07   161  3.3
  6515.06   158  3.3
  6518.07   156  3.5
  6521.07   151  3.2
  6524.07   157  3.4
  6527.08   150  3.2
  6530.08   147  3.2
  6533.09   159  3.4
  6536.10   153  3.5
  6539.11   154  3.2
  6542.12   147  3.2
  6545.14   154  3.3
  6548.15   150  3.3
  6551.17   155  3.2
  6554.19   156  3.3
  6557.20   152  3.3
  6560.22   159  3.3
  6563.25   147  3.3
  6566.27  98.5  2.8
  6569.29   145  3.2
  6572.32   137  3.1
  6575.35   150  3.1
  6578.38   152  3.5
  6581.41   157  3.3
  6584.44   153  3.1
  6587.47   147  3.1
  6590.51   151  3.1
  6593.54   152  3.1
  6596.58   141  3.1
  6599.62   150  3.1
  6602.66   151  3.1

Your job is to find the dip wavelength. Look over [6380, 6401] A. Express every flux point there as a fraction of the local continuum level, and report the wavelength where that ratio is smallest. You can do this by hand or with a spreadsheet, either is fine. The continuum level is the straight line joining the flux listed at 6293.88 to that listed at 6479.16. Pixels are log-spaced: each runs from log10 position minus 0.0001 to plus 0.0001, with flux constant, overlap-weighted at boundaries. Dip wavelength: 6396.15 A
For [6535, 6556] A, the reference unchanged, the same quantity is 6542.12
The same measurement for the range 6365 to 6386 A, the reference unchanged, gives 6366.76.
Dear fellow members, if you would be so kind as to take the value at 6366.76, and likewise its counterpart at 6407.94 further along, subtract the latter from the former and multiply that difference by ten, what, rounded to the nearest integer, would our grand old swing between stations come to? -160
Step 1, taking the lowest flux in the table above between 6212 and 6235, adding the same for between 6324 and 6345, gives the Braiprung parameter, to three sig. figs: 299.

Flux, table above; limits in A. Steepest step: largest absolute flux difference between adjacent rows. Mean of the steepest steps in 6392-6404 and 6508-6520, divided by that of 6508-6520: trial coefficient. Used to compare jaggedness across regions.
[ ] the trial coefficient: 1.64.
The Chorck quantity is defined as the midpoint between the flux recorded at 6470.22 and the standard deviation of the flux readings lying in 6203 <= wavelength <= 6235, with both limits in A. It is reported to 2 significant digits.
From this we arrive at 81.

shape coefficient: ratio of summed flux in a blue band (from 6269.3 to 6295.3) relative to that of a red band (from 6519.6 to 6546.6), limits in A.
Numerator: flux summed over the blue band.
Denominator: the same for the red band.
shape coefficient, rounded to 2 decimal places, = 1.03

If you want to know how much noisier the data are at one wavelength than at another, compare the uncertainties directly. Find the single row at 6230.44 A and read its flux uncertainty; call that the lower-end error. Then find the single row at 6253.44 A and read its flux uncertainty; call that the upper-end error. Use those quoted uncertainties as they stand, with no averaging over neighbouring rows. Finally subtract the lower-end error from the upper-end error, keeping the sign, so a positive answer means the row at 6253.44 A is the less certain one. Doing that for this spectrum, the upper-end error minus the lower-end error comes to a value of 0.10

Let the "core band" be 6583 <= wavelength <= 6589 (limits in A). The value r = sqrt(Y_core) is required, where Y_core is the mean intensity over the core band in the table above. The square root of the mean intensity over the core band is 12.2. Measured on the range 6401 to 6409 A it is 12.4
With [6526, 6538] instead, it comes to 12.3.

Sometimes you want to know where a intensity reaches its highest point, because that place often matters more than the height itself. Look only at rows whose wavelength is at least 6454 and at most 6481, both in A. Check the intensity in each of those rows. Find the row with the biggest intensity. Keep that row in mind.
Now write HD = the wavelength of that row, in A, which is 6461.28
